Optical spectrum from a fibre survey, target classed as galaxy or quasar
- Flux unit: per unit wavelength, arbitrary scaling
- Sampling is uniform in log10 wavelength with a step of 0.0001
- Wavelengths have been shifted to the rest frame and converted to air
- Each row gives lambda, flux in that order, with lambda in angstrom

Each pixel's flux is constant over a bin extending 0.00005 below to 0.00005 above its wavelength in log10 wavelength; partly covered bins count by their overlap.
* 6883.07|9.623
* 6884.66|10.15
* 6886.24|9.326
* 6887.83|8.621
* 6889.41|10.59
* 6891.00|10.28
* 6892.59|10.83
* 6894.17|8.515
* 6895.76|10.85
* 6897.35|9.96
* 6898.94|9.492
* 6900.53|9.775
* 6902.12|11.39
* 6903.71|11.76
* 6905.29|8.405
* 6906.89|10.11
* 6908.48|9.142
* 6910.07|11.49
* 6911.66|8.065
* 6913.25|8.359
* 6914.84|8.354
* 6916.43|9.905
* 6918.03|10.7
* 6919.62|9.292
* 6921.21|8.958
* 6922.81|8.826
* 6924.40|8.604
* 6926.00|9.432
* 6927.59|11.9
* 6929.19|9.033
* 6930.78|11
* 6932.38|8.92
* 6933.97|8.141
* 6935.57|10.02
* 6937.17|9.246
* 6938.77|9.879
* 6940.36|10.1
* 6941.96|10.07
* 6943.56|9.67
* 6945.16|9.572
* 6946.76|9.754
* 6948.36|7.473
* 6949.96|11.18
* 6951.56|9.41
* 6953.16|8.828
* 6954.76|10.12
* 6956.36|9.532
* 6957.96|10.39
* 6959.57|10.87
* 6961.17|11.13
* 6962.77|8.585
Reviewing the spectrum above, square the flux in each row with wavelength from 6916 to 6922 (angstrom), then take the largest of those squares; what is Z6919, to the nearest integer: 114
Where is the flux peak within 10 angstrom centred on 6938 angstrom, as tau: 6940.36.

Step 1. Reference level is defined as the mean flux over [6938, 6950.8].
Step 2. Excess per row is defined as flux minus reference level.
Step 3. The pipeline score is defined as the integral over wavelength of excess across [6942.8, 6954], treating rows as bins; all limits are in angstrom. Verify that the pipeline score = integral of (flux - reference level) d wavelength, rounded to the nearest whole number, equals -3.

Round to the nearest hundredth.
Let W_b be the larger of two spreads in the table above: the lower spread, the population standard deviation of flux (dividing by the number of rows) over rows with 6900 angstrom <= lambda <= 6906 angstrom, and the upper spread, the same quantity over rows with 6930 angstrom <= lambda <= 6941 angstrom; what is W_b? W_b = 1.34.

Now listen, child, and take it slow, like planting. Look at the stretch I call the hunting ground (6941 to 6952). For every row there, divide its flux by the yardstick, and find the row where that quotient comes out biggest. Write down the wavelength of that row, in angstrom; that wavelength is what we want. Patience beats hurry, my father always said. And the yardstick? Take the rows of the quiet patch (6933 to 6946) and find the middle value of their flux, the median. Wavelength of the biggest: 6949.96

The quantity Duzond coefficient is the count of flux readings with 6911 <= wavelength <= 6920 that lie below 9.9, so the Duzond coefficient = 4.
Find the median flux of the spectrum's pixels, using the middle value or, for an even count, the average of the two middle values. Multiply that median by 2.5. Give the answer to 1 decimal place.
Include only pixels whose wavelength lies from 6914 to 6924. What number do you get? 22.8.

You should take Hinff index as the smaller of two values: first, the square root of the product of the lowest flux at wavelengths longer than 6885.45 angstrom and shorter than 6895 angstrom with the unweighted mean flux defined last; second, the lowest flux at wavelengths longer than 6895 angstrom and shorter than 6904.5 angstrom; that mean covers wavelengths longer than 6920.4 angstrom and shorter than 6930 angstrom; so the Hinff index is 9.0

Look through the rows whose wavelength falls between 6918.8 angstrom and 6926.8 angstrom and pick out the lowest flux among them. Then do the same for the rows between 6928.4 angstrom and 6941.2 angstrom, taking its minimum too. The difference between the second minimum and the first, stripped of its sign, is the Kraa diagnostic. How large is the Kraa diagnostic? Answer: 0.46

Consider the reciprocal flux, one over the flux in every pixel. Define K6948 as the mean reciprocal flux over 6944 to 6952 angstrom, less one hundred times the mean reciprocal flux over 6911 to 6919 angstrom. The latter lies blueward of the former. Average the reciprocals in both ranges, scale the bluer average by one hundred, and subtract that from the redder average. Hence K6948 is -11.0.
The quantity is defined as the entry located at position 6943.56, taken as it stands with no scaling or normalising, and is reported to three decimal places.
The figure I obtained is 9.670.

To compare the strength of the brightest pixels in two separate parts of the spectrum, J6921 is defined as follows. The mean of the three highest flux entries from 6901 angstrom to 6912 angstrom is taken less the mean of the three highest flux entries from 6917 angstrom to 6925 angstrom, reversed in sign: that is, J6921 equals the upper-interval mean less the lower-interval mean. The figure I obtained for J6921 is -1.9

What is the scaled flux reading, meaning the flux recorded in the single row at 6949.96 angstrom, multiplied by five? 56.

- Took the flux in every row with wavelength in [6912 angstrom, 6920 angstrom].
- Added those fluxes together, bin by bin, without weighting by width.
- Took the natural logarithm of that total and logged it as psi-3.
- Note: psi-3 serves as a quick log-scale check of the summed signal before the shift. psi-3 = 3.84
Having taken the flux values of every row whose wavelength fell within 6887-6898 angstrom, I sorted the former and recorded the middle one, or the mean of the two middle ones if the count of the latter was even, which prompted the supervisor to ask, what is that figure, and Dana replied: 10.3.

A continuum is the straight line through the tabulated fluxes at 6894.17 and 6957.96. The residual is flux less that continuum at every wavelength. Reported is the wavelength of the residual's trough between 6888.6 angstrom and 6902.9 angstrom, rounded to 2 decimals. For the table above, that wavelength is 6894.17 angstrom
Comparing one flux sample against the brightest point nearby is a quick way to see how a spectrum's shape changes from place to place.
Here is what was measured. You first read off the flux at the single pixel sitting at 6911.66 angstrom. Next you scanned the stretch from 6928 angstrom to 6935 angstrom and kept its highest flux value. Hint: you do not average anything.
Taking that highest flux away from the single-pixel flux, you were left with -2.9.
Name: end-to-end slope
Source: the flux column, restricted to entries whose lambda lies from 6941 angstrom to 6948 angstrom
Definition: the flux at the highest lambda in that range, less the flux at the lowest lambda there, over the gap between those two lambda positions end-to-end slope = -0.1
